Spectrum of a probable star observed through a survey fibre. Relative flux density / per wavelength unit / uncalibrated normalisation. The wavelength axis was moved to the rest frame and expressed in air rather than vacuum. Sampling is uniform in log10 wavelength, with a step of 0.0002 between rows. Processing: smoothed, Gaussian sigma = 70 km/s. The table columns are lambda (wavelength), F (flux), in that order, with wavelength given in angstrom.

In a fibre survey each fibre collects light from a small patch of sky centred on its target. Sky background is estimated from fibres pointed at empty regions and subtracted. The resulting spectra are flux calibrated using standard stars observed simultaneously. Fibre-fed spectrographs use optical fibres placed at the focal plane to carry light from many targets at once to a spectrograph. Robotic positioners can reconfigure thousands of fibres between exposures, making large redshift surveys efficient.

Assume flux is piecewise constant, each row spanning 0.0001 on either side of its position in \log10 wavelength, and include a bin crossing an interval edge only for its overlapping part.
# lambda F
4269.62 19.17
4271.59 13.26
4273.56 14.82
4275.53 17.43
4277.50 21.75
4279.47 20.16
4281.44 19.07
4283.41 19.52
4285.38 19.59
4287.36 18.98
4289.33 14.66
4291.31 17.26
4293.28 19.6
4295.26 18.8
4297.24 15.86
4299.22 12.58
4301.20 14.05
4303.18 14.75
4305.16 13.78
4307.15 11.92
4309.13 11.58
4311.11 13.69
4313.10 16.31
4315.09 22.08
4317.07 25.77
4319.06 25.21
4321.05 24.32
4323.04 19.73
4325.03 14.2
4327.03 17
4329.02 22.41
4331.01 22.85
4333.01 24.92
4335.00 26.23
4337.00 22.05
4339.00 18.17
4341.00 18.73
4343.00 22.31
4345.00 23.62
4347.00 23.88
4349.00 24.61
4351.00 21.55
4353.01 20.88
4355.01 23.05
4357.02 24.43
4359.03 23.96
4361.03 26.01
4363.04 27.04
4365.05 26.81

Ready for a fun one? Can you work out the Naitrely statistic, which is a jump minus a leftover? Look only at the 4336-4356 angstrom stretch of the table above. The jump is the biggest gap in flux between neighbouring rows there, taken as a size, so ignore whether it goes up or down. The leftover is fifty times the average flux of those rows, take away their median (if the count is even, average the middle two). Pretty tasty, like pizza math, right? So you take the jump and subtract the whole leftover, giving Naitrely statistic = -1068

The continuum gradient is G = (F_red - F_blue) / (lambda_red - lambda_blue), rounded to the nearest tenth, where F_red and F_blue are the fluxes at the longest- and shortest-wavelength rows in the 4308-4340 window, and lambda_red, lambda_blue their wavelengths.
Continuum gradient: 0.2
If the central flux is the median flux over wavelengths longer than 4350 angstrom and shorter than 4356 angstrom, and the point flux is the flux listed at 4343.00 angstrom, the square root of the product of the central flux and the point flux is 21.9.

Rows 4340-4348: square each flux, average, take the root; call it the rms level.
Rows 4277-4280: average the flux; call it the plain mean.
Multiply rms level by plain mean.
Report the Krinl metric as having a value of 466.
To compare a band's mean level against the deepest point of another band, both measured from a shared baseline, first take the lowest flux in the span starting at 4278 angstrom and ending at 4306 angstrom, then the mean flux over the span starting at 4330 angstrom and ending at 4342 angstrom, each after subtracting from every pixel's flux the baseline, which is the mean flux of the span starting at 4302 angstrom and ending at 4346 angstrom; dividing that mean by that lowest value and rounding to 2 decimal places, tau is -0.36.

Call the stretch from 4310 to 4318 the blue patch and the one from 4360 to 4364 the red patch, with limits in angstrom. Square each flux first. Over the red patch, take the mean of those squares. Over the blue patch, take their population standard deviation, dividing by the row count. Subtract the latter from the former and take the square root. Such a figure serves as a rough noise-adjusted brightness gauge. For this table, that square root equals 22.7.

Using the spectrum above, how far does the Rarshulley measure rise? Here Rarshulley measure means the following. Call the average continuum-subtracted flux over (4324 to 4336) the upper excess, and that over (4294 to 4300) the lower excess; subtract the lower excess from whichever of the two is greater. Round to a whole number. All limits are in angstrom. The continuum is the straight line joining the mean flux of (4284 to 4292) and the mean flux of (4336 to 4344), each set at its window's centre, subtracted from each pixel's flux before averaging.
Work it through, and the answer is 4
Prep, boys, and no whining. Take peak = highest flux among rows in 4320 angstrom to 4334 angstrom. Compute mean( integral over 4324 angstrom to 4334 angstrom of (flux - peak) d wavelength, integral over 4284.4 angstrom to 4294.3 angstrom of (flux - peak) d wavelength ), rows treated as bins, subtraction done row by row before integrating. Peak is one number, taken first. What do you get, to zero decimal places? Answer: -57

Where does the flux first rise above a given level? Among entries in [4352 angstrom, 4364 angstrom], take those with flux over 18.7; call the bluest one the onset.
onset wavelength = 4353.01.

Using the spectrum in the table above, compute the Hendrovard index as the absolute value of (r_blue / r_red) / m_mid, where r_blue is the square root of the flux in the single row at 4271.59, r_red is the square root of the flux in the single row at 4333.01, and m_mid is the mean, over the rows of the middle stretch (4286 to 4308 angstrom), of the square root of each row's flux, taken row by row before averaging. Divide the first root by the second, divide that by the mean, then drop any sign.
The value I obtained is 0.18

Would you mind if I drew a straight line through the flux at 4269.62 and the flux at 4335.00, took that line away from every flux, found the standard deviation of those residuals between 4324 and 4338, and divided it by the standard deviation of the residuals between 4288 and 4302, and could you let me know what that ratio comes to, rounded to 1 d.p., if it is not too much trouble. 1.4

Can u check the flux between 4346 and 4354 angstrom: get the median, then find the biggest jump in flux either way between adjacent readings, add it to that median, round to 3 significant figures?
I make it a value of 25.8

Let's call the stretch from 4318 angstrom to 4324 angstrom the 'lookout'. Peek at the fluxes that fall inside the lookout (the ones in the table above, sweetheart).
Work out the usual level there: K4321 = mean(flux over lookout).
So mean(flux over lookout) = 23.1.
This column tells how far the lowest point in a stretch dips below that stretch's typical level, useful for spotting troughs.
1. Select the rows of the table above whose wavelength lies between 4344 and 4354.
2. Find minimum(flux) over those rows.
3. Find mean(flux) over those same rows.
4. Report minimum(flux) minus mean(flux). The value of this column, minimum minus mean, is -2.0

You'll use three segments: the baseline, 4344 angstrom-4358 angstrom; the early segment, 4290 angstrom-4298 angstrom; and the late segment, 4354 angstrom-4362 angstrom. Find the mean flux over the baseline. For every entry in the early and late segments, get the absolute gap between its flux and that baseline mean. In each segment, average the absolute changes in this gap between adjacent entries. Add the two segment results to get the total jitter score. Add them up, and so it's 3.3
